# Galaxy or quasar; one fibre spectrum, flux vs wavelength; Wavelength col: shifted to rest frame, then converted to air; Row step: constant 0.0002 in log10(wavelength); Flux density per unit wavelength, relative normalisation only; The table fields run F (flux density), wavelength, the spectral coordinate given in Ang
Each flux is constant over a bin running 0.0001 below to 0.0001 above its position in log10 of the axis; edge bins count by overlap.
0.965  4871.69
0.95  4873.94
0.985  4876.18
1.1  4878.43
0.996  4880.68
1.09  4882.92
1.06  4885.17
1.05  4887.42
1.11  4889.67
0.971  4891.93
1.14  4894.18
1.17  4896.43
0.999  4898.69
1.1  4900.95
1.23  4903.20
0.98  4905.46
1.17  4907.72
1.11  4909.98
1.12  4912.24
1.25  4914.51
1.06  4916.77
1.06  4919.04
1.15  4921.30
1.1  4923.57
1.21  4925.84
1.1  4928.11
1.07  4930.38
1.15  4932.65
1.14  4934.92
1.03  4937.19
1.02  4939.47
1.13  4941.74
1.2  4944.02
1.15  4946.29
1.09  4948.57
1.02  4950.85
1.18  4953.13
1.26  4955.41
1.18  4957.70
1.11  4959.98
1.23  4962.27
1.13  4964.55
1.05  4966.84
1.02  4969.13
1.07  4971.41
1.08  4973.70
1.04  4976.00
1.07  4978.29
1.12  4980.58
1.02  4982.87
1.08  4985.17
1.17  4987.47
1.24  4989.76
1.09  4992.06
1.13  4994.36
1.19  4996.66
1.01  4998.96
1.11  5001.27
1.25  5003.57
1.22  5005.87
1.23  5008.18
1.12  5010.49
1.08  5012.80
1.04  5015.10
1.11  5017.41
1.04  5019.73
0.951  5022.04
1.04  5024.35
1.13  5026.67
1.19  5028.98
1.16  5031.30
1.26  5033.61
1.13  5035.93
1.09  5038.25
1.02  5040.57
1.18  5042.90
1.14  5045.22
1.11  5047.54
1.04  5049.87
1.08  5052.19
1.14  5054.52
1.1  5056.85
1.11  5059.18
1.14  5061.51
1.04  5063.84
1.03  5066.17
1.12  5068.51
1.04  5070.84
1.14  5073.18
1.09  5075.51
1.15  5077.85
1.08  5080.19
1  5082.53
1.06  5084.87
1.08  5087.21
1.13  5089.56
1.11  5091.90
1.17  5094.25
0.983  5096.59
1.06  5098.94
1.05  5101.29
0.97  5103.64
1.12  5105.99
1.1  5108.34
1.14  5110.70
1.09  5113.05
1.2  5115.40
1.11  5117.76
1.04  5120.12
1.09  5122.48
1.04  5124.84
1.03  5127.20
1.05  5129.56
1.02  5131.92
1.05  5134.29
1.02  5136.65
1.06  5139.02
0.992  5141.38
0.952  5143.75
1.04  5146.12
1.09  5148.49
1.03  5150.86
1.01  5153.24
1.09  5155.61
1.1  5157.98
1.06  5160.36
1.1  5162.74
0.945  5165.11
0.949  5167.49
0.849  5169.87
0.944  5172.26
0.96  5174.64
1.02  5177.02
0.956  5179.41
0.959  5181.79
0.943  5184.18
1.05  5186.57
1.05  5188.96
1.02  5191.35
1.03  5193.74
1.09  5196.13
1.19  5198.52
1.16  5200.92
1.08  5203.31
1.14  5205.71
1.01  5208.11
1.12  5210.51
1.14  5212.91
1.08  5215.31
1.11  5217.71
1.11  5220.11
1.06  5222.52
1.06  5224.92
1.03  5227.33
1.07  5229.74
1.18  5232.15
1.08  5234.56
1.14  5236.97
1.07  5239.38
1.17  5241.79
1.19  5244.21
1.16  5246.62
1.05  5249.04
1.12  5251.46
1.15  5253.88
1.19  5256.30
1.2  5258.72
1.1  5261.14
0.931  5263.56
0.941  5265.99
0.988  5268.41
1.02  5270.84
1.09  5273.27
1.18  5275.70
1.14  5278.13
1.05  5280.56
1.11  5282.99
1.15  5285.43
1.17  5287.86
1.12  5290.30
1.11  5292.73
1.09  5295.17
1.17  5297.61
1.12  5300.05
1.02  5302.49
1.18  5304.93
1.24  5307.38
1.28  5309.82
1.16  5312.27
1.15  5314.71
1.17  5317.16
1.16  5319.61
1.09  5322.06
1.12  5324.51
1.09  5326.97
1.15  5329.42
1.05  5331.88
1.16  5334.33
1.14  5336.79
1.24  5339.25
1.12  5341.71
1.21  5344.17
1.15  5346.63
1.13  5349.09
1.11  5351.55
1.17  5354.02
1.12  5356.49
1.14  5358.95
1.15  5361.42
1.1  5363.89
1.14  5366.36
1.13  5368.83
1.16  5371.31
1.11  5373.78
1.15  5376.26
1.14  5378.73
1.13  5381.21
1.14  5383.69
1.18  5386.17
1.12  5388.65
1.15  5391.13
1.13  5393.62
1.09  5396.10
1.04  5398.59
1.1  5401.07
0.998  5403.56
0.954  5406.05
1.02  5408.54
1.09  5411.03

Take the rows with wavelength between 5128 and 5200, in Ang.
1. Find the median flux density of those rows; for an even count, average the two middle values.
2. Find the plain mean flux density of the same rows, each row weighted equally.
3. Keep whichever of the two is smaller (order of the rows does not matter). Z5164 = 1.02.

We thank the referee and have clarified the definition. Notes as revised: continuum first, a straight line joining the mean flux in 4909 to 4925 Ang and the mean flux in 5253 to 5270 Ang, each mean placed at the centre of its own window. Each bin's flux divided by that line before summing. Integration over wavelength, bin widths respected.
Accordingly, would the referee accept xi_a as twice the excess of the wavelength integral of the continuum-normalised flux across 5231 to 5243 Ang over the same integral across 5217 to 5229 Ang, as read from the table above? 1.3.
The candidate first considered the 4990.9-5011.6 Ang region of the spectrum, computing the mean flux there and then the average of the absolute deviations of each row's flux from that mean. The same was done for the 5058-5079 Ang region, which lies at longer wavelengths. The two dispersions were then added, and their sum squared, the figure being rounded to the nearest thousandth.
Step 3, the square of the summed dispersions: 0.011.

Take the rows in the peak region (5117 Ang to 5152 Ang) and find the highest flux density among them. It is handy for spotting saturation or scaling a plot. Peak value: 1.11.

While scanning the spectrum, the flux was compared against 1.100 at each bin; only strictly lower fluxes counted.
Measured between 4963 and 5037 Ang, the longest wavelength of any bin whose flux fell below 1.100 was 5024.35 Ang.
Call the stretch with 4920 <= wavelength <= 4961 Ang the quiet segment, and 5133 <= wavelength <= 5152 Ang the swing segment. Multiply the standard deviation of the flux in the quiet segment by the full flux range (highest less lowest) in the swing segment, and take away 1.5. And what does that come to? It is -1.49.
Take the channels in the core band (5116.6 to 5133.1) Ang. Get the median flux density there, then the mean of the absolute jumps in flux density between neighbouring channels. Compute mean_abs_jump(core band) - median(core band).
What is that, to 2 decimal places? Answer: -1.00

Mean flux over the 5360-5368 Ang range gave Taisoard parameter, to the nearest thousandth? 1.130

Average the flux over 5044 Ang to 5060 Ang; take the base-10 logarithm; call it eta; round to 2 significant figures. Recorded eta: 0.043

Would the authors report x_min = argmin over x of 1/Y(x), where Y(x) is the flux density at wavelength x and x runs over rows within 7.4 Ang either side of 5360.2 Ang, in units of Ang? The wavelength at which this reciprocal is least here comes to 5354.02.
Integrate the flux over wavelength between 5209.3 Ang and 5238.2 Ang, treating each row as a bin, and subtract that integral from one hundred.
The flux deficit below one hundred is 68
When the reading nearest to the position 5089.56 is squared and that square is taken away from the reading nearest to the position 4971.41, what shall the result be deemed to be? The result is -0.21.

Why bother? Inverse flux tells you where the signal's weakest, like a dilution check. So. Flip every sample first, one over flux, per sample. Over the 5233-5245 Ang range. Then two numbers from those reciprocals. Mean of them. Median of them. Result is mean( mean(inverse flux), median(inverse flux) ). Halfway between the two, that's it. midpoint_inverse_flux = 0.88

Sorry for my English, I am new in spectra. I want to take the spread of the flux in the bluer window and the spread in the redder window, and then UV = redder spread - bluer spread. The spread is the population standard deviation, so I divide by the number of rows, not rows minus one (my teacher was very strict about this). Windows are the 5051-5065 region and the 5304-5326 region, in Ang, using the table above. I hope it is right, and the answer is 0.019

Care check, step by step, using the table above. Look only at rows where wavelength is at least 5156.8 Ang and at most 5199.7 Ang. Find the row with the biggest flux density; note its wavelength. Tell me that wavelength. 5198.52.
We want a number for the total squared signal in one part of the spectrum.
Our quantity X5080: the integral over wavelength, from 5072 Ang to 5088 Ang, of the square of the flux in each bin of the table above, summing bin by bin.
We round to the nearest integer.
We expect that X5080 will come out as 19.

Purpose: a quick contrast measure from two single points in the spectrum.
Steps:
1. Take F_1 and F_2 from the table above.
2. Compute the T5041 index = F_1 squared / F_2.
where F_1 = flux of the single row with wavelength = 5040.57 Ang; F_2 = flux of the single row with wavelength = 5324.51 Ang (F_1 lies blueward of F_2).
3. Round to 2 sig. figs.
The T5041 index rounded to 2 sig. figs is 0.93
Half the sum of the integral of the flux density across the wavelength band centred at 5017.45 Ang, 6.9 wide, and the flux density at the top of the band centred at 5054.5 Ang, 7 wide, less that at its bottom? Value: 3.7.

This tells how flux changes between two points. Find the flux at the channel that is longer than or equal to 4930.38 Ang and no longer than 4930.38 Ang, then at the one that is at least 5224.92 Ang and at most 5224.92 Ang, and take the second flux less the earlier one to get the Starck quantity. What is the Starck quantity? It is -0.010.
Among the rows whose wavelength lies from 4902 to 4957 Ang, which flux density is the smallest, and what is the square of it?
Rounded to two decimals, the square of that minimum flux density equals 0.96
